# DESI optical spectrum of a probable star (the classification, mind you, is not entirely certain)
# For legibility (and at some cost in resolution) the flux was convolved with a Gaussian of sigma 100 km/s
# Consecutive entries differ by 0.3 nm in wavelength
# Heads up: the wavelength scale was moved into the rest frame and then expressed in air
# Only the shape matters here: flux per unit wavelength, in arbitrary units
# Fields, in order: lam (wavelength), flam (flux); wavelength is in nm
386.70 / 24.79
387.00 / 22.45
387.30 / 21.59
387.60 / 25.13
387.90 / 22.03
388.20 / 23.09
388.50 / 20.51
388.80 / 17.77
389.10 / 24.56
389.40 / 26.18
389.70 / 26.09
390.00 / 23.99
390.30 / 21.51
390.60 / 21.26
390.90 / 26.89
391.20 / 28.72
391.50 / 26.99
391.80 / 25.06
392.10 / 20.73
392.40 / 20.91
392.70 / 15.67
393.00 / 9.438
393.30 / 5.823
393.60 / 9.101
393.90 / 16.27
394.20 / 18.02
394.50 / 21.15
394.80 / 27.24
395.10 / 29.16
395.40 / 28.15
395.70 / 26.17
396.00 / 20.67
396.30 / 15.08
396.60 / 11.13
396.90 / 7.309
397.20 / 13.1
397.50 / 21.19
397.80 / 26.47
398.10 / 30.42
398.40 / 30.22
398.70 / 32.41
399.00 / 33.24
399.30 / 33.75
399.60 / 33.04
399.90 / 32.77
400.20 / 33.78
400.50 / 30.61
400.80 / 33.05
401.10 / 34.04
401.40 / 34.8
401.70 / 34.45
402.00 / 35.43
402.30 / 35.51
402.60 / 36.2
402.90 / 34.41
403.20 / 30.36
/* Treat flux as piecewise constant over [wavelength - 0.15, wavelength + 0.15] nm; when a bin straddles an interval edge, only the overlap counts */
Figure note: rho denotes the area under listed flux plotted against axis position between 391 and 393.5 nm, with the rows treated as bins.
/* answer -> 48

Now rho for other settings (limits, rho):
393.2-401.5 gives 204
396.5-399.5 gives 73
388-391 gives 69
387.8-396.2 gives 181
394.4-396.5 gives 50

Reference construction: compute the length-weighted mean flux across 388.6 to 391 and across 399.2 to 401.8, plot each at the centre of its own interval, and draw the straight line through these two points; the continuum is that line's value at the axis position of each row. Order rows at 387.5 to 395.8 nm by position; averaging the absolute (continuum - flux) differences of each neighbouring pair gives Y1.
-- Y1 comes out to 3.0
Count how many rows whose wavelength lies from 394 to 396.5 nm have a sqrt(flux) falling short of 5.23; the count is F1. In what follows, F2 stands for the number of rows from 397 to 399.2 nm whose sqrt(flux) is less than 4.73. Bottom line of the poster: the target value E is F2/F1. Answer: 0.333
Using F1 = 6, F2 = 2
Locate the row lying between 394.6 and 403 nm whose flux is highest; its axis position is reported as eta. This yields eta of 402.60 nm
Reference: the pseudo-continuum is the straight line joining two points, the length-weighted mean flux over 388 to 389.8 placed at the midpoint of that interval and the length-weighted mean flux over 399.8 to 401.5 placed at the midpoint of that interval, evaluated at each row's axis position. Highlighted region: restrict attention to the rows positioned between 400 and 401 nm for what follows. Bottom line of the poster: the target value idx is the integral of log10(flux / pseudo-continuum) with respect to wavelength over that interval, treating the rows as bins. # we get -0.006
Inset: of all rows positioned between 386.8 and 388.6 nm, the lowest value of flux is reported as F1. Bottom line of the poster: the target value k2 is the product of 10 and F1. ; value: 205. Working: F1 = 20.51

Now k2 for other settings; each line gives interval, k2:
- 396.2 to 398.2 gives 73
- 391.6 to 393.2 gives 94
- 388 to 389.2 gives 178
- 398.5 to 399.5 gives 324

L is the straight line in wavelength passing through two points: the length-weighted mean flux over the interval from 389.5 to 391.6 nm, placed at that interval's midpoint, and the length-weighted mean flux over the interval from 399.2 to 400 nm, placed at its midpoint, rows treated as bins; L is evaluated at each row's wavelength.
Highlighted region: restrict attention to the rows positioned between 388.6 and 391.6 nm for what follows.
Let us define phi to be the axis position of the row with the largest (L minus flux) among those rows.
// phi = 388.80 nm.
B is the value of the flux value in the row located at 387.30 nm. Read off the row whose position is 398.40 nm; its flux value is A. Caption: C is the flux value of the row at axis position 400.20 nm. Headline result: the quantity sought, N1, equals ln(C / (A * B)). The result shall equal -3.0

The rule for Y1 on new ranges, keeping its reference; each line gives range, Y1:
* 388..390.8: 2.5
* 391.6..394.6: 3.9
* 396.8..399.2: 3.6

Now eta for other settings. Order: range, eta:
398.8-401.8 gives 401.40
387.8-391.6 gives 391.20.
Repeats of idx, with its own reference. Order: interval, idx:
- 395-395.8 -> -0.009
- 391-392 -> 0.023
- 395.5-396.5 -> -0.166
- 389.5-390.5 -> -0.002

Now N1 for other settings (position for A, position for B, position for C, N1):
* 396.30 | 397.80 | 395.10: -2.6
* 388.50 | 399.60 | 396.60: -4.1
